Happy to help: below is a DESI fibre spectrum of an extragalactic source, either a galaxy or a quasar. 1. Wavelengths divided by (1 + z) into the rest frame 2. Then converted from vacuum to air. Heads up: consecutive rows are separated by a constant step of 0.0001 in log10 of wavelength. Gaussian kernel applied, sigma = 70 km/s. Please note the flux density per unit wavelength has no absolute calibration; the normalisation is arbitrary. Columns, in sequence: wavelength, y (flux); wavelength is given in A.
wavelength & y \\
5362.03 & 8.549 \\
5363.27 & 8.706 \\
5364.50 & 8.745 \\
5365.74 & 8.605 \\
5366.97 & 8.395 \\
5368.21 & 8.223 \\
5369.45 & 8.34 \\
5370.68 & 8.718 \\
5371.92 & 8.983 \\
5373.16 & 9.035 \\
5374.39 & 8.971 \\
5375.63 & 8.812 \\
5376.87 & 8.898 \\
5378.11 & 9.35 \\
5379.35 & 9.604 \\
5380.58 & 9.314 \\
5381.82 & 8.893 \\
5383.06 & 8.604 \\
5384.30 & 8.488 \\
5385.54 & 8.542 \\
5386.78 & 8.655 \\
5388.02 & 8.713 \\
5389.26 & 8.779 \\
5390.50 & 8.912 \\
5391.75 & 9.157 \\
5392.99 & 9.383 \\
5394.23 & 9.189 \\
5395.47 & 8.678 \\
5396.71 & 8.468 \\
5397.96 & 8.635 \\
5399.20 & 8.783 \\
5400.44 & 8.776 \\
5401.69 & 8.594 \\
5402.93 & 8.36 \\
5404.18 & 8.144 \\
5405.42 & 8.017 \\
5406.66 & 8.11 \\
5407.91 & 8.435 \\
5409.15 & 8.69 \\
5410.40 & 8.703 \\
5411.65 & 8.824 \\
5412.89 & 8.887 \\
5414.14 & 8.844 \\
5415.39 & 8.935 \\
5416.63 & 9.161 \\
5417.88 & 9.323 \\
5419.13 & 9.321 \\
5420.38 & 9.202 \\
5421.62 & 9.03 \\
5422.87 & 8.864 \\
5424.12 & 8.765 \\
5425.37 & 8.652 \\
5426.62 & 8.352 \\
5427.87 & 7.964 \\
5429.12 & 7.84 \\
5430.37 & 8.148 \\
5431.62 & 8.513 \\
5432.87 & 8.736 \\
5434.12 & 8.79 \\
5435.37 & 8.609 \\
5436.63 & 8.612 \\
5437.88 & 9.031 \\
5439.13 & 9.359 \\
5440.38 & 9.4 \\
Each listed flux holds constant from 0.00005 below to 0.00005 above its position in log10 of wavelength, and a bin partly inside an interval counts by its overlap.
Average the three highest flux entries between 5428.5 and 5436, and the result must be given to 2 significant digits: 8.7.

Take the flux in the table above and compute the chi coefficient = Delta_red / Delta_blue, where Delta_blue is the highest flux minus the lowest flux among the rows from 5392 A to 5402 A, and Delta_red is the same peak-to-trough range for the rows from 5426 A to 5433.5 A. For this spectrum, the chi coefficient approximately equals 0.98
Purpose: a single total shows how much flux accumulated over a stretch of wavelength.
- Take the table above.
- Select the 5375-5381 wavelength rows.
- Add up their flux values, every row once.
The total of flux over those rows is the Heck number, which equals 46.0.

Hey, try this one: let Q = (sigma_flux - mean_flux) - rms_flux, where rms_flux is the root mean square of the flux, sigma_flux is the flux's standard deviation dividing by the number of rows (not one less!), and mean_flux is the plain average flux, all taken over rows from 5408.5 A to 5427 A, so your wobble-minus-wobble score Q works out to -17.6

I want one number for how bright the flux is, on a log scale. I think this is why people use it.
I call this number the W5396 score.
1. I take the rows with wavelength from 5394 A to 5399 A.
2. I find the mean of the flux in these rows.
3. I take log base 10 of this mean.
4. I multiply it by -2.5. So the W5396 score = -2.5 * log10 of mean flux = -2.35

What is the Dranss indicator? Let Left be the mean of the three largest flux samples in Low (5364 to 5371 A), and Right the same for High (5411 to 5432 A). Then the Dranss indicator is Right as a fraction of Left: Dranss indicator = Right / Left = 1.07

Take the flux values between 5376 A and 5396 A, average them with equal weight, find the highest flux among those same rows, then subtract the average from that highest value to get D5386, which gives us 0.657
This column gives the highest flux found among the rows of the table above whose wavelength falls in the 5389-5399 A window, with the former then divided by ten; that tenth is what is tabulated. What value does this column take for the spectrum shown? 0.938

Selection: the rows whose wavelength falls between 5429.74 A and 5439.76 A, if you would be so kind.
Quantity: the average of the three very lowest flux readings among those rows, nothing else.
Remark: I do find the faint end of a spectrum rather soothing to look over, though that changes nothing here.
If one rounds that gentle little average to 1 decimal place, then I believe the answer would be 8.4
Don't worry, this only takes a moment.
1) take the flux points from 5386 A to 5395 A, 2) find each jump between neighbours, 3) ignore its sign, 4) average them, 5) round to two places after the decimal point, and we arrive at 0.15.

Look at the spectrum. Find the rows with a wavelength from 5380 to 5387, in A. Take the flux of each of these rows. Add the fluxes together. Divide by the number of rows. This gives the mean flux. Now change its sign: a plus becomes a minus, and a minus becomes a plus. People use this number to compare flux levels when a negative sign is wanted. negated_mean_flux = -8.75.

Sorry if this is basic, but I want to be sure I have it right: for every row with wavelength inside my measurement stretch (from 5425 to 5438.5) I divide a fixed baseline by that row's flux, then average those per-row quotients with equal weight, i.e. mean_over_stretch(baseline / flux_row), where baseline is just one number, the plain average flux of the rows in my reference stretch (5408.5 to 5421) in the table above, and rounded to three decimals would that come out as 1.062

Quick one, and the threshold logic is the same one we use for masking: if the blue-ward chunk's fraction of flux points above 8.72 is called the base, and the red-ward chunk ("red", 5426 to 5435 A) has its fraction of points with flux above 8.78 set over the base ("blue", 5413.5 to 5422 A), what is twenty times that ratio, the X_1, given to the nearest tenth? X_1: 2.9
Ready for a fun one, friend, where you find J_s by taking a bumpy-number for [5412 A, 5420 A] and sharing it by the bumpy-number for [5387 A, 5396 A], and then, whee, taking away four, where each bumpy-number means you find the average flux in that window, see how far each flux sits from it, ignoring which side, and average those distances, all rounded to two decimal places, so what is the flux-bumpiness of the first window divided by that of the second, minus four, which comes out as -3.18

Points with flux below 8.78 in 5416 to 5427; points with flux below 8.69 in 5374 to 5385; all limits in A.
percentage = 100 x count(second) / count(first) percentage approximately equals 67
